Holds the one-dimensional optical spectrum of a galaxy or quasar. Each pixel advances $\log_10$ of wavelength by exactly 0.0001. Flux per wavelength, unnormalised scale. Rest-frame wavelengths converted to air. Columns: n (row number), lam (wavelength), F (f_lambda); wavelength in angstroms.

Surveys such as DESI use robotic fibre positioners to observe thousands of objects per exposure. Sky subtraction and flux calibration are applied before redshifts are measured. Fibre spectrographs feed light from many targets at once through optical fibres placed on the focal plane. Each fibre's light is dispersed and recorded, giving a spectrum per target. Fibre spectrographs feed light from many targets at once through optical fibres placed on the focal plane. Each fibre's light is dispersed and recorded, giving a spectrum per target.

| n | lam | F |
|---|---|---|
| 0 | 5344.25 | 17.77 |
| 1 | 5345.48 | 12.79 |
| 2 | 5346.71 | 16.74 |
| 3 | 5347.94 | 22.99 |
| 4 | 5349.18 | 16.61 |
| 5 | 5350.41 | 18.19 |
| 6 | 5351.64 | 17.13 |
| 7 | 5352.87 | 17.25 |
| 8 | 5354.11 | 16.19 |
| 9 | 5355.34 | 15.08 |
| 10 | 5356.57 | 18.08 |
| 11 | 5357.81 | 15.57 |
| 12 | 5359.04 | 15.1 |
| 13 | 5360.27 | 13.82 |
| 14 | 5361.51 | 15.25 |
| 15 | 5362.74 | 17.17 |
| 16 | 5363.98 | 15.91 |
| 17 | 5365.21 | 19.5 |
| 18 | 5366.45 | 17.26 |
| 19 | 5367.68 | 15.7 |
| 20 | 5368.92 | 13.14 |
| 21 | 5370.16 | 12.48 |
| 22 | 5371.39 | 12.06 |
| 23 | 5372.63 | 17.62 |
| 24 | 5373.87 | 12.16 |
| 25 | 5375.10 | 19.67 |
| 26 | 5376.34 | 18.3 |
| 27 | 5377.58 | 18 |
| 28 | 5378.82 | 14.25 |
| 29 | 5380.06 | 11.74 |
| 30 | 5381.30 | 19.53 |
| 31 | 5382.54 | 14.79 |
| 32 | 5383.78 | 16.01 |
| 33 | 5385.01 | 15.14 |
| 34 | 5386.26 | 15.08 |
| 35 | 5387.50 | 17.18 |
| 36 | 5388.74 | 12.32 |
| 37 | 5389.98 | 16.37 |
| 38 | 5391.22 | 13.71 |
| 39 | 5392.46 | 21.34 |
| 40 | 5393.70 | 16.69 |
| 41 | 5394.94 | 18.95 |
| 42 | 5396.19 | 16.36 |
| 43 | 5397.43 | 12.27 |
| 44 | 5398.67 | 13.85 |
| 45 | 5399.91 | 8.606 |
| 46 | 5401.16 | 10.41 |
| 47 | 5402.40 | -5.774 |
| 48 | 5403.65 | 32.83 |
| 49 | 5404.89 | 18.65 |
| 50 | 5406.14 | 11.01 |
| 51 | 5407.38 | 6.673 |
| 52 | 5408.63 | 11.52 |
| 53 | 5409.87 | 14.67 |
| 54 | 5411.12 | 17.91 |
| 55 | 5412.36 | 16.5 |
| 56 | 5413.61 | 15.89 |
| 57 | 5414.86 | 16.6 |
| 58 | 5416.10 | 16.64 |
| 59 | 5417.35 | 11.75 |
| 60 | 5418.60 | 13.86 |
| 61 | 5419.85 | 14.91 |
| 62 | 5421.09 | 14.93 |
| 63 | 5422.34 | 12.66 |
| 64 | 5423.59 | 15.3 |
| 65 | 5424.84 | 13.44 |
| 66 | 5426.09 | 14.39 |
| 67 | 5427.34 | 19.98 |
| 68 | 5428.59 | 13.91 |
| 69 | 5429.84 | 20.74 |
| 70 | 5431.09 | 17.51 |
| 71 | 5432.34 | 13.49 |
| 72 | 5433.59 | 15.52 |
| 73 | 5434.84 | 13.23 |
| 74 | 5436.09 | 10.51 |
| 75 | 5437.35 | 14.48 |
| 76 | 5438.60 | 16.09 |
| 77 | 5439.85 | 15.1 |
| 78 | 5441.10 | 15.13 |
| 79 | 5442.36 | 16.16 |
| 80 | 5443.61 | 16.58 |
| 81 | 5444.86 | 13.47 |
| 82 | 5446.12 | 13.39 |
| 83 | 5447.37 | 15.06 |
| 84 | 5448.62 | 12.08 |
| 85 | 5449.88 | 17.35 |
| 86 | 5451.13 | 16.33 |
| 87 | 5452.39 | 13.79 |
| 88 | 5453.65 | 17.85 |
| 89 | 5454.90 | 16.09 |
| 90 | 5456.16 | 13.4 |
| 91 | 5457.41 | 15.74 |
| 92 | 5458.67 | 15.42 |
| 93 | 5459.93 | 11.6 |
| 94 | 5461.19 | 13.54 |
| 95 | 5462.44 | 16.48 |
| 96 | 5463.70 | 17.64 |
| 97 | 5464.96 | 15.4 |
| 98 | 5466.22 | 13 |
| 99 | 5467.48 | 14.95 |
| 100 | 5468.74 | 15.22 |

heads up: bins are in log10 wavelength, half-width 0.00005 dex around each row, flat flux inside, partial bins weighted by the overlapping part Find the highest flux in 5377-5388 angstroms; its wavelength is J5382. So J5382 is 5381.30 angstroms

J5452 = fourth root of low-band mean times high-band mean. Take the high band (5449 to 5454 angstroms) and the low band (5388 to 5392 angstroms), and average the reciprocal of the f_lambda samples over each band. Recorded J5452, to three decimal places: 0.258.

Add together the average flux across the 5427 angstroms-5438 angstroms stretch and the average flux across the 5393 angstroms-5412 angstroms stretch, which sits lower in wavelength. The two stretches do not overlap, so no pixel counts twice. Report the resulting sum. 29.1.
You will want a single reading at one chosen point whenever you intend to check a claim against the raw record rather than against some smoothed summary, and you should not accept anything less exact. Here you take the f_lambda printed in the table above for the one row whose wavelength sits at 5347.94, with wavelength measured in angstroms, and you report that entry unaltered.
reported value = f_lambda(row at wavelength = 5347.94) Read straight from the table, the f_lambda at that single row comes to 22.99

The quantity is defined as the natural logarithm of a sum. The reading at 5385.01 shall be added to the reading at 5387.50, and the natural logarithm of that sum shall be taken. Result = 3.48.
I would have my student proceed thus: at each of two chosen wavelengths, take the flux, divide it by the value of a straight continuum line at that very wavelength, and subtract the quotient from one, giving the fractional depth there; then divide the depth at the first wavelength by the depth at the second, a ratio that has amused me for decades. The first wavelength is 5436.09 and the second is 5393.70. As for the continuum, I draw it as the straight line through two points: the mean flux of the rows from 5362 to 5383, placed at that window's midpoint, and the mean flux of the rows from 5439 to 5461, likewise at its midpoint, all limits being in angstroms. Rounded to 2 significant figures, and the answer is -4.4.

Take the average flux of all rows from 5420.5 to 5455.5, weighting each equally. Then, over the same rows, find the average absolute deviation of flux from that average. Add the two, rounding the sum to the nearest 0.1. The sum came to 16.8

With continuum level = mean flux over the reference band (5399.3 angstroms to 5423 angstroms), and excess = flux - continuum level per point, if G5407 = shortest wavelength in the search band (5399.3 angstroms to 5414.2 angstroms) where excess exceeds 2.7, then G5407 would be 5403.65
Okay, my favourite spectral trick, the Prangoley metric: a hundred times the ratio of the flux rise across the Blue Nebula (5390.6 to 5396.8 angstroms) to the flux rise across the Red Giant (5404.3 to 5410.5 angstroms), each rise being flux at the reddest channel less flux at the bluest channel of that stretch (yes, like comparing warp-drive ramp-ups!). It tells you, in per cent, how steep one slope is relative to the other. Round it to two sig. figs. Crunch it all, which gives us -67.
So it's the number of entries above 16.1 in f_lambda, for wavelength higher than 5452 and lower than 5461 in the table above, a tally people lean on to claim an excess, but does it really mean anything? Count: 1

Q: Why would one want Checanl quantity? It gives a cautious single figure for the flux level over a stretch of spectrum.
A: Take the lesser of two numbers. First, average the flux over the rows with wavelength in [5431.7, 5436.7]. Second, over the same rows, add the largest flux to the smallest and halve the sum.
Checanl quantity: 13.0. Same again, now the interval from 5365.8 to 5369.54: 15.2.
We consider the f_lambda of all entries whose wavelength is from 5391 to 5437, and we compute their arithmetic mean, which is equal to 14.6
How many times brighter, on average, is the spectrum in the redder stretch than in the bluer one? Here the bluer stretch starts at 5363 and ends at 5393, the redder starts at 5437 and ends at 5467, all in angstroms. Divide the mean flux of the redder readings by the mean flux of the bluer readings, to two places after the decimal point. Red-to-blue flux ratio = 0.95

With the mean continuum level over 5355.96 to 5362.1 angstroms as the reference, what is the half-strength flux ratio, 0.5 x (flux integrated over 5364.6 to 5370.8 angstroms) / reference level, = 3.1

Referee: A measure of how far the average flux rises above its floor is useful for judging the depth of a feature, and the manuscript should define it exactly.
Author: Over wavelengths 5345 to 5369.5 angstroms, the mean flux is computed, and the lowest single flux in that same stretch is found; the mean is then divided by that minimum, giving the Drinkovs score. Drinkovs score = 1.29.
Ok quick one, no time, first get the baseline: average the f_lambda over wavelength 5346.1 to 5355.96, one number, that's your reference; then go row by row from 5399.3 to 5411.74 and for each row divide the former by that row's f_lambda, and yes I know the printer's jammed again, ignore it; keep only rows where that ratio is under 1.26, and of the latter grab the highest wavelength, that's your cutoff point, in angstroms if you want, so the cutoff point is 5411.12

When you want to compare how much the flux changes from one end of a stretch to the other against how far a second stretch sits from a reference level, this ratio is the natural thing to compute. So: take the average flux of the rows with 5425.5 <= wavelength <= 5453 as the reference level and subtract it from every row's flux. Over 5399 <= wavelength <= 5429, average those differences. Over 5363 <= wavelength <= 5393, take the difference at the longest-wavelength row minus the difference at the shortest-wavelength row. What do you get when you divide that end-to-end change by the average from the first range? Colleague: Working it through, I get -5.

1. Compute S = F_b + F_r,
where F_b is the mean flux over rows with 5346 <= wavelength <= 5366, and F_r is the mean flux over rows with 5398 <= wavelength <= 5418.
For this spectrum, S 30.5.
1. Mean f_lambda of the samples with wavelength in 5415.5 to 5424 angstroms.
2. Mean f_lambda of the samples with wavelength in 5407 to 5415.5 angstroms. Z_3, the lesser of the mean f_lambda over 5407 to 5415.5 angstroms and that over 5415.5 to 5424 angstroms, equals 14.3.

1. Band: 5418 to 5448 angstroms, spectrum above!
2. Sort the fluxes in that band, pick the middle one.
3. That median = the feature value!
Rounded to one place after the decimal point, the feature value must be 14.9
